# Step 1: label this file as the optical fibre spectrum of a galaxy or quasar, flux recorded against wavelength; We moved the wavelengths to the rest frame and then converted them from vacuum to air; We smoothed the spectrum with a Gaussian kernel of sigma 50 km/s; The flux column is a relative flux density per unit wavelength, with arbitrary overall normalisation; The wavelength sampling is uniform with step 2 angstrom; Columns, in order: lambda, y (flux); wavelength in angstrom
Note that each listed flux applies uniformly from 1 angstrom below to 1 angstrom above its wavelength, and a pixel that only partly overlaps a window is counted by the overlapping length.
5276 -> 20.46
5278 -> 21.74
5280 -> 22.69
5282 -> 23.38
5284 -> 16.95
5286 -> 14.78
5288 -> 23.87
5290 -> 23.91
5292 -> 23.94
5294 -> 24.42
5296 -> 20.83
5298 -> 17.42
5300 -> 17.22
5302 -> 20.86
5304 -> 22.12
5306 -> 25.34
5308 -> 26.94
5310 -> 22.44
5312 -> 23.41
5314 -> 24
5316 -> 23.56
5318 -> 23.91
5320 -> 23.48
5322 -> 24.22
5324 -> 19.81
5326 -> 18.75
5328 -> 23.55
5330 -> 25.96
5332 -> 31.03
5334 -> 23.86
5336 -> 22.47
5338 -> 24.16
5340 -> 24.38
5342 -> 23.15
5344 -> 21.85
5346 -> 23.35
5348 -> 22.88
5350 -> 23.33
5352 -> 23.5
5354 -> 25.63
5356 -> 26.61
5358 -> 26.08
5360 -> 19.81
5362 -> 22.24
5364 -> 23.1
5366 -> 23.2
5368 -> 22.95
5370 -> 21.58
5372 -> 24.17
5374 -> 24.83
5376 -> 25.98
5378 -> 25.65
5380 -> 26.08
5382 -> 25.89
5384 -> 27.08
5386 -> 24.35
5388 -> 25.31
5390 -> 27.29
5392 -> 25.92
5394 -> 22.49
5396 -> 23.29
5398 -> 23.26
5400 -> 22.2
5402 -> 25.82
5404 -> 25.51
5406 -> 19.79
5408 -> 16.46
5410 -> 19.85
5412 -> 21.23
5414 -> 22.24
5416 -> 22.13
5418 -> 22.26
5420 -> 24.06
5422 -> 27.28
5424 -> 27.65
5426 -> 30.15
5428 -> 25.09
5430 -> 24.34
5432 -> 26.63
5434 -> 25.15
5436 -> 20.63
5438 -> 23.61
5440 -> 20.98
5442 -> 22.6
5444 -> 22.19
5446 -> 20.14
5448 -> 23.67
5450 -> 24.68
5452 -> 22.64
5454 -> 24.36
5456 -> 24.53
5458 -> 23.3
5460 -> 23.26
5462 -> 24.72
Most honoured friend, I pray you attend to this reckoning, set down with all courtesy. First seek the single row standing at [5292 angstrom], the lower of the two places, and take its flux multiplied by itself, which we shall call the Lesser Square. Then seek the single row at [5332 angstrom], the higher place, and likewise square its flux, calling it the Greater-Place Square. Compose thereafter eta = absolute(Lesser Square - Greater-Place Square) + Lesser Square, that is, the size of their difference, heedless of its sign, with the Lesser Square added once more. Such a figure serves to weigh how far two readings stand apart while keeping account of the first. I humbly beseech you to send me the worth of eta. 963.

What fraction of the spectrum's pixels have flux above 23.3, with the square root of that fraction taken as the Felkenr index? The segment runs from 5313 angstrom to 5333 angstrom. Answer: 0.89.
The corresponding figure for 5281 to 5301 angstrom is 0.71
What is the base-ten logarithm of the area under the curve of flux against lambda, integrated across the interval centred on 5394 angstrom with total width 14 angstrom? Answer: 2.5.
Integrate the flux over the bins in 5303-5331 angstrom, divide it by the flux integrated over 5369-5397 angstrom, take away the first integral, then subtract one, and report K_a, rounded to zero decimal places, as -655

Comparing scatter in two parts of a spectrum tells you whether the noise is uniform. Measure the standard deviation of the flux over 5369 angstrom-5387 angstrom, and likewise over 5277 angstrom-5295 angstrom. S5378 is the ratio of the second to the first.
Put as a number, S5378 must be 2.2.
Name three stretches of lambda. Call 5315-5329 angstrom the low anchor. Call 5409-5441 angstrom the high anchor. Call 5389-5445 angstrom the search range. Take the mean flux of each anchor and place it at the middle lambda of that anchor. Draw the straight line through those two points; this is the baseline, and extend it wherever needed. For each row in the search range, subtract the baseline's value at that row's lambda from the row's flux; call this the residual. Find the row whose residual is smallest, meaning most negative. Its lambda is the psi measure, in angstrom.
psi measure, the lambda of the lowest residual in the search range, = 5408 angstrom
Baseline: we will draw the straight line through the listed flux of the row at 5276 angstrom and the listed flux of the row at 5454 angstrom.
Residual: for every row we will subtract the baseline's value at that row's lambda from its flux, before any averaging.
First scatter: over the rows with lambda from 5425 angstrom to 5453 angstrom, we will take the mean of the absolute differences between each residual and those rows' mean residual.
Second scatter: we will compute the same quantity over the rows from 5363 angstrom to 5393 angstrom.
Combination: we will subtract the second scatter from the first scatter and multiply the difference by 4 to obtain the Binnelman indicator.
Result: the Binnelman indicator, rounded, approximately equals 3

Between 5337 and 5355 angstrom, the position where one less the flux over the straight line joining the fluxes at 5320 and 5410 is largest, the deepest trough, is 5344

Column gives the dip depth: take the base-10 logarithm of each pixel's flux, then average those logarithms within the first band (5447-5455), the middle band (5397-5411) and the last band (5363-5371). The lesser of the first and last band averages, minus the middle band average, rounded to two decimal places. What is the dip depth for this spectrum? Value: 0.02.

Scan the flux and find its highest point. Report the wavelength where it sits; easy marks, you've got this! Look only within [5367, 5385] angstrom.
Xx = 5384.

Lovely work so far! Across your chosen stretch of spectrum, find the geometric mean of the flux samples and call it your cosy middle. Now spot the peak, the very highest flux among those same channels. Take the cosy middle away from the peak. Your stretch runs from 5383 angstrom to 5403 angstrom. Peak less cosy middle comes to 2.7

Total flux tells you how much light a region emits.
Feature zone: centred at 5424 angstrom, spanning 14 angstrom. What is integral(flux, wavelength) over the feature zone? 362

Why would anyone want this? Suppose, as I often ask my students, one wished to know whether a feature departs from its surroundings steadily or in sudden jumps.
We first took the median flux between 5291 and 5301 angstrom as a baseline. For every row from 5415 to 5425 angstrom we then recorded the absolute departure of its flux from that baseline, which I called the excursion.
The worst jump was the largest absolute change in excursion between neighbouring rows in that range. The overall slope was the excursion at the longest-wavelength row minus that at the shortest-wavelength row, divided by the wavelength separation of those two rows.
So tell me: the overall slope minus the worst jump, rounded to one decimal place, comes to -2.5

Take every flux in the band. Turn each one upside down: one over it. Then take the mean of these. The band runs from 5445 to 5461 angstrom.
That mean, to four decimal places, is 0.0430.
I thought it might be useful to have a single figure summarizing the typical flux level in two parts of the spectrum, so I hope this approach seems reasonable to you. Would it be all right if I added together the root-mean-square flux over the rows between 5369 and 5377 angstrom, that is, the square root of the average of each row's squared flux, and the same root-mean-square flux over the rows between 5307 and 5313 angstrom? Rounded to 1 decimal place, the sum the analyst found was 48.5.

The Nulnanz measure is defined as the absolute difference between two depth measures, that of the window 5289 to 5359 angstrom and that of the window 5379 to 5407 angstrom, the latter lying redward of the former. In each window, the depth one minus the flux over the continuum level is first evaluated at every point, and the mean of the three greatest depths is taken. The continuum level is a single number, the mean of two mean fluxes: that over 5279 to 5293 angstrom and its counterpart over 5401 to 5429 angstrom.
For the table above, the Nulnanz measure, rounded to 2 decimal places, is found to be 0.16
